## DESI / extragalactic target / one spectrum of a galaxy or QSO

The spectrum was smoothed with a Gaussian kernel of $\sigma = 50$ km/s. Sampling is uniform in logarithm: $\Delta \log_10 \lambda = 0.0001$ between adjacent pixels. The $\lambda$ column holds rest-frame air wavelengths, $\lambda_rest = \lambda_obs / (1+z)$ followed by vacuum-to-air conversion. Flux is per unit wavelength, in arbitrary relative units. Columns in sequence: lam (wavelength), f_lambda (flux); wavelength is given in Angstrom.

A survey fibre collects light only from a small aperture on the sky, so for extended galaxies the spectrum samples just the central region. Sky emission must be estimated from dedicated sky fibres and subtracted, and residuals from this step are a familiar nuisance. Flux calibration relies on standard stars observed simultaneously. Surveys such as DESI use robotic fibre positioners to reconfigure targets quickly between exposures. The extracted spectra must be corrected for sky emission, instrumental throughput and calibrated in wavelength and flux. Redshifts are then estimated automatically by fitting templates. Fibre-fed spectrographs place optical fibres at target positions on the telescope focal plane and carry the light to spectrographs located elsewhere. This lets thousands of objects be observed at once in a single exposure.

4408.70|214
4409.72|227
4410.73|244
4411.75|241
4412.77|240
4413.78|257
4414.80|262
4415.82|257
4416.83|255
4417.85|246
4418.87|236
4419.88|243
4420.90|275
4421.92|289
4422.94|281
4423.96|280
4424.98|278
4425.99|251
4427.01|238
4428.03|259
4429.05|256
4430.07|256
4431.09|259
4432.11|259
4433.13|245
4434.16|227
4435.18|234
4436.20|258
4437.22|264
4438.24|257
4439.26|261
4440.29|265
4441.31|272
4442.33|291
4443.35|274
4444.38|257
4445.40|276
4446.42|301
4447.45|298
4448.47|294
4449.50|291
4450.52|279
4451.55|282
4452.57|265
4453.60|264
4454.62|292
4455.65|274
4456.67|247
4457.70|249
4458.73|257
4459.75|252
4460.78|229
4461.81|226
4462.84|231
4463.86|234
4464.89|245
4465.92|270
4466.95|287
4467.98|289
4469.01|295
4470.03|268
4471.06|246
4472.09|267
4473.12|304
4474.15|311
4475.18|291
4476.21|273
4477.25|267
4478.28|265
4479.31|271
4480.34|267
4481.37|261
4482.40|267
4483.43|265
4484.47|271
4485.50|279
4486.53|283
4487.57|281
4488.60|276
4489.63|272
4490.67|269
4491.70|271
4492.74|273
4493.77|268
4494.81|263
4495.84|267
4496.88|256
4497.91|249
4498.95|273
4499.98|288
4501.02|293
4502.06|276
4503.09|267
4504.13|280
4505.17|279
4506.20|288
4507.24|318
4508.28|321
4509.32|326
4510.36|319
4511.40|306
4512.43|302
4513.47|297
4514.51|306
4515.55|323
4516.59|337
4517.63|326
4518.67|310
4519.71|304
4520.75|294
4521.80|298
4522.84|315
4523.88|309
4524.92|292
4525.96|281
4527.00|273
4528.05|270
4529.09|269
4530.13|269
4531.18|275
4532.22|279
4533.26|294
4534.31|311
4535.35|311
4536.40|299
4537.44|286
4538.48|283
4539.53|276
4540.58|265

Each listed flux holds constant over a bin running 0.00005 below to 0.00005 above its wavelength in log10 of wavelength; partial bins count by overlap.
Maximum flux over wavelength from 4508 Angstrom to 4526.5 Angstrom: 337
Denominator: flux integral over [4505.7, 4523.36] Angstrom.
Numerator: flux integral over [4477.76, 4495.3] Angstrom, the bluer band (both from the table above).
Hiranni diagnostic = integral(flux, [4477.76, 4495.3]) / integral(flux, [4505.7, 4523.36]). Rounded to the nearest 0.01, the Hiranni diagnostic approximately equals 0.86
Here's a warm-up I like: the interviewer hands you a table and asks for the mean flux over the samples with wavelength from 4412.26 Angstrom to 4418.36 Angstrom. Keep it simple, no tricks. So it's 253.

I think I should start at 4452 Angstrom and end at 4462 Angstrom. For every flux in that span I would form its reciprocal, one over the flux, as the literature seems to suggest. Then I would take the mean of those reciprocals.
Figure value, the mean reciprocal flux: 0.0039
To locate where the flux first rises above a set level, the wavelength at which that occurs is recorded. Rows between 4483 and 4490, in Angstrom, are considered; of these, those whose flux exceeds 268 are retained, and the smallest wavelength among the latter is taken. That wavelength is 4484.47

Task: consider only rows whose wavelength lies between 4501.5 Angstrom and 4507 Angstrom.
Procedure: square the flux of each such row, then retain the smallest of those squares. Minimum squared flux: 71289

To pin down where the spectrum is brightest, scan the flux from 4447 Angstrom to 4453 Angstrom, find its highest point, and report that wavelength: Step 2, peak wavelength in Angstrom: 4447.45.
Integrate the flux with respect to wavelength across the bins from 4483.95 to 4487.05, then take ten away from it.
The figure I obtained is 850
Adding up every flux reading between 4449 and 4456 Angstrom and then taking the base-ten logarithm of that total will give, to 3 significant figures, 3.29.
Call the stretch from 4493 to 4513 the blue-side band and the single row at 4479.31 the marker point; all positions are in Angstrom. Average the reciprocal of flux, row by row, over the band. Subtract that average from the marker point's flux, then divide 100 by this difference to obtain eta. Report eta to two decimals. 0.37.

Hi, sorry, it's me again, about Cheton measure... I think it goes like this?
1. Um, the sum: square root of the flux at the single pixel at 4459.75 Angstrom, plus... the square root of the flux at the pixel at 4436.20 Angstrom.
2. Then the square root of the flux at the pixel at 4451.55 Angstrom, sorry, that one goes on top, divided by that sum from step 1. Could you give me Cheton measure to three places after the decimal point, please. 0.526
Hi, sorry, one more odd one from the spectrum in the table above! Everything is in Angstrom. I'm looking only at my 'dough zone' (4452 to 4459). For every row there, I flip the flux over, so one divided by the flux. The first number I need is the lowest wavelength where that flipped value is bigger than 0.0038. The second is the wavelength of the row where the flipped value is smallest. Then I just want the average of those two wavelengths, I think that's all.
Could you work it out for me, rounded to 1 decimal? 4455.6 Angstrom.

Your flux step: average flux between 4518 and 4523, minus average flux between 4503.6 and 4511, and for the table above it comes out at 0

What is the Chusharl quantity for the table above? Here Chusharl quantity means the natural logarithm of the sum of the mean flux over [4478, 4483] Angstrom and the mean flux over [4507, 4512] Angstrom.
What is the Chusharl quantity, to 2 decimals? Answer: 6.37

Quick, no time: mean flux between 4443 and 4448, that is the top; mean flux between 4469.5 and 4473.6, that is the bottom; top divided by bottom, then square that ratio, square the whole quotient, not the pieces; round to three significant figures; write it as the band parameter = 1.07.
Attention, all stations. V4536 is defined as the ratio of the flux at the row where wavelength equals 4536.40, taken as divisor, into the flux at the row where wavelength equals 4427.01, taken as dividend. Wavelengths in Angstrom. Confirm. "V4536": 0.80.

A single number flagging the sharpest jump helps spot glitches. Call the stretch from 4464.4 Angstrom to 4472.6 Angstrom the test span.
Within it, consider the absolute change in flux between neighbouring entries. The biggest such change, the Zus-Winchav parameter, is 27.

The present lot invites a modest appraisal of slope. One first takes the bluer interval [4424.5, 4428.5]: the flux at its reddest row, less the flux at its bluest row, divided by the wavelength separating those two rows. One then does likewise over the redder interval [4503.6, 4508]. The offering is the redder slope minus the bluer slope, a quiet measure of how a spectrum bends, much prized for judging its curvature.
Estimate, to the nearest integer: 18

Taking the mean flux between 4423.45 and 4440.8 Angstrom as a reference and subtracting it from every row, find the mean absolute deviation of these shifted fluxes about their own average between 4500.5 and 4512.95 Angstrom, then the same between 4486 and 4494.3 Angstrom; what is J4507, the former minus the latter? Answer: 13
